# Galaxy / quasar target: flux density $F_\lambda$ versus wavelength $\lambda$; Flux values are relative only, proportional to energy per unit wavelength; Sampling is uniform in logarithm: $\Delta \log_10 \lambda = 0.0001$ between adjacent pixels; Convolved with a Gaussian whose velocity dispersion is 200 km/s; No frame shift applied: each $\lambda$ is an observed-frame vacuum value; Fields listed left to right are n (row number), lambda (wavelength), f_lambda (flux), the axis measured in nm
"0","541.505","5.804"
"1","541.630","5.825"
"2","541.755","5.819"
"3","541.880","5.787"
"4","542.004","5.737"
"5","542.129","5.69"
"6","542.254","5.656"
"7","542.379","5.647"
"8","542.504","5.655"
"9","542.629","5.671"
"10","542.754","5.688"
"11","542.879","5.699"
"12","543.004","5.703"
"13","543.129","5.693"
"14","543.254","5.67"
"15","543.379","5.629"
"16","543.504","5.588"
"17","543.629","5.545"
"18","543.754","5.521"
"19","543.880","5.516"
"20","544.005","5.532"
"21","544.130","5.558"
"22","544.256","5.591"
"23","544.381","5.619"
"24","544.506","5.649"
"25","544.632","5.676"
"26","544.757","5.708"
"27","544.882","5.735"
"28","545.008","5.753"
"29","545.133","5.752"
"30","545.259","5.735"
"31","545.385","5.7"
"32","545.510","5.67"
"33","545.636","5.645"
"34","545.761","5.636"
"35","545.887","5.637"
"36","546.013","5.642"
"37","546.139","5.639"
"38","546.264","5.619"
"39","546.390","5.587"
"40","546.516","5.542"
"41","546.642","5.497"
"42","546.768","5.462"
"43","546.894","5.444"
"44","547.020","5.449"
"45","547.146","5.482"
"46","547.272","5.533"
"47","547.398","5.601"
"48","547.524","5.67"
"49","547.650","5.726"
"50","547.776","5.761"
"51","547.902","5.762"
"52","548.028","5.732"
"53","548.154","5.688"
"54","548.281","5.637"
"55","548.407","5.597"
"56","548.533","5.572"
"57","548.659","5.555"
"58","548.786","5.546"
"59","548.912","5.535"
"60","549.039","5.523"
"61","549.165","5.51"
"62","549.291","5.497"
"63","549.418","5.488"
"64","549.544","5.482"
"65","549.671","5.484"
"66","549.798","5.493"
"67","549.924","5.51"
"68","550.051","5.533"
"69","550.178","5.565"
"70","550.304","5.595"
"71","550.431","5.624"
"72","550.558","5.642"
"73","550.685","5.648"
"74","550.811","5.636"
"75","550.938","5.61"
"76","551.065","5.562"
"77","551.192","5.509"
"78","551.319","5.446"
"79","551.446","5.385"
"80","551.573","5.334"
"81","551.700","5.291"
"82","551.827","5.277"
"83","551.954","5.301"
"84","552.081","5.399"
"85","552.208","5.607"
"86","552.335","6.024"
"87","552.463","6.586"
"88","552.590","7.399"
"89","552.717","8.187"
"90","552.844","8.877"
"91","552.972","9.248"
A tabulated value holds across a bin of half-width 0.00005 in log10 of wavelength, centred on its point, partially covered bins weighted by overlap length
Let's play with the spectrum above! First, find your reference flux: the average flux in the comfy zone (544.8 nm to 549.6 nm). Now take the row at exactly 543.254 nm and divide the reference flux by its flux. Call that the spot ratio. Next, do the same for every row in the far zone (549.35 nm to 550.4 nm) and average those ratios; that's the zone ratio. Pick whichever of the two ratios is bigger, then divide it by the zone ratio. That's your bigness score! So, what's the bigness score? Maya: 1.00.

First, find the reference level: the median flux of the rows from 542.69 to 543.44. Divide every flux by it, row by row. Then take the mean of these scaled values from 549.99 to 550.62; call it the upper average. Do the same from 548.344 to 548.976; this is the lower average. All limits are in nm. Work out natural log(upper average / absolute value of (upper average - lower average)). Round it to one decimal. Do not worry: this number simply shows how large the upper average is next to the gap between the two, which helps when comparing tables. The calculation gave 5.2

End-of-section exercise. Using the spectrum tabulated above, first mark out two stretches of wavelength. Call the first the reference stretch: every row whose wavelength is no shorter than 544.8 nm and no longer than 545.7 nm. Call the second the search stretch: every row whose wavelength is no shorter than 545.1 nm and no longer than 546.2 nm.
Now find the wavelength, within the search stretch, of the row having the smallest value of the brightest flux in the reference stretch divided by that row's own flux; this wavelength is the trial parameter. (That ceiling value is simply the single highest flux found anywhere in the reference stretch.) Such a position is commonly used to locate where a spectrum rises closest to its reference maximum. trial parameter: 545.133 nm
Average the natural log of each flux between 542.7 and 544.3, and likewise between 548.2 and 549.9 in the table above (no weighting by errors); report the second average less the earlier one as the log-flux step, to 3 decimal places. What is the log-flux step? -0.014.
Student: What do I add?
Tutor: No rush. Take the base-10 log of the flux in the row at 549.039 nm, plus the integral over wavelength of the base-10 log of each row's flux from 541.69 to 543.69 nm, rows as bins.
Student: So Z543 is 2.25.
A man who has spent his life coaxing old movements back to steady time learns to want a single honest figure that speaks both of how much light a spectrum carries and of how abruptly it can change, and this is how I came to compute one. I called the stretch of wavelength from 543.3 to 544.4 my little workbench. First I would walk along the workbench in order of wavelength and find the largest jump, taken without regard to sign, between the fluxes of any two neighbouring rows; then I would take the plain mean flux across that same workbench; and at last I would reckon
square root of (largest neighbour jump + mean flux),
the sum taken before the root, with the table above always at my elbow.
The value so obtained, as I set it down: 2.368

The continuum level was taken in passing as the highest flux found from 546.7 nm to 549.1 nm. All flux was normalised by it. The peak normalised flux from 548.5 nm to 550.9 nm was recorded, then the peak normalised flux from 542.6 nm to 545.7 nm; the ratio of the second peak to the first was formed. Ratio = 1.02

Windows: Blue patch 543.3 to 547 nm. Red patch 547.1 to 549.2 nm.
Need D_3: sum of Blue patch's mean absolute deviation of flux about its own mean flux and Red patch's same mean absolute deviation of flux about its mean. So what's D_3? 0.15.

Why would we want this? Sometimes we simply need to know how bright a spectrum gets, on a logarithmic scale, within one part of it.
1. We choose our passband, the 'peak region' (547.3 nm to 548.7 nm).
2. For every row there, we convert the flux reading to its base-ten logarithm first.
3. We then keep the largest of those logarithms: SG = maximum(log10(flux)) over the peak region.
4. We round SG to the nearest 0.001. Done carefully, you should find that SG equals 0.761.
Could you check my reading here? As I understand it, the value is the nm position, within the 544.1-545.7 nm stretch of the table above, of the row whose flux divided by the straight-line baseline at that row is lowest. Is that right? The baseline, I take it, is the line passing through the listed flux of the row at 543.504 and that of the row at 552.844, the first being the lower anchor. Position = 545.636 nm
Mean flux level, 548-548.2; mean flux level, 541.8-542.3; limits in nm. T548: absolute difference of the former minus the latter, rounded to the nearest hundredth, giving 0.01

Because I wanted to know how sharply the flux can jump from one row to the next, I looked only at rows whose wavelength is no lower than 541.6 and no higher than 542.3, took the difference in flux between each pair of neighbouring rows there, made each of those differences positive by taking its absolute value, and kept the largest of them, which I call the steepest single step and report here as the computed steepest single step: 0.050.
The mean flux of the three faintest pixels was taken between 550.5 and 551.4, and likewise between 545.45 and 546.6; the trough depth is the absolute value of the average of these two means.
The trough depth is 5.544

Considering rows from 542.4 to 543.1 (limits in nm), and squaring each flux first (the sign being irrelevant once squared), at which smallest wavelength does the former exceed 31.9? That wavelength 542.504 nm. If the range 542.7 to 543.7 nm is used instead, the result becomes 542.754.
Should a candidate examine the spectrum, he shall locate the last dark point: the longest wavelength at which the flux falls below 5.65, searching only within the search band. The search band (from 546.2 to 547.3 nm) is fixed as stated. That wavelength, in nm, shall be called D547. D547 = 547.272 nm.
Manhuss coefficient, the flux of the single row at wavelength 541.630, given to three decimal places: 5.825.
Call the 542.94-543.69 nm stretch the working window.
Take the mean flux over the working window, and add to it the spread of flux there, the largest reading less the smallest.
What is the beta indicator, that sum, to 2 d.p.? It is 5.80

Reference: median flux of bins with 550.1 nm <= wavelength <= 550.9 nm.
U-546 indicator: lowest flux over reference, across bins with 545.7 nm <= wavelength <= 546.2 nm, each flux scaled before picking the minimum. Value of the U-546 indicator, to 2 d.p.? 1.00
